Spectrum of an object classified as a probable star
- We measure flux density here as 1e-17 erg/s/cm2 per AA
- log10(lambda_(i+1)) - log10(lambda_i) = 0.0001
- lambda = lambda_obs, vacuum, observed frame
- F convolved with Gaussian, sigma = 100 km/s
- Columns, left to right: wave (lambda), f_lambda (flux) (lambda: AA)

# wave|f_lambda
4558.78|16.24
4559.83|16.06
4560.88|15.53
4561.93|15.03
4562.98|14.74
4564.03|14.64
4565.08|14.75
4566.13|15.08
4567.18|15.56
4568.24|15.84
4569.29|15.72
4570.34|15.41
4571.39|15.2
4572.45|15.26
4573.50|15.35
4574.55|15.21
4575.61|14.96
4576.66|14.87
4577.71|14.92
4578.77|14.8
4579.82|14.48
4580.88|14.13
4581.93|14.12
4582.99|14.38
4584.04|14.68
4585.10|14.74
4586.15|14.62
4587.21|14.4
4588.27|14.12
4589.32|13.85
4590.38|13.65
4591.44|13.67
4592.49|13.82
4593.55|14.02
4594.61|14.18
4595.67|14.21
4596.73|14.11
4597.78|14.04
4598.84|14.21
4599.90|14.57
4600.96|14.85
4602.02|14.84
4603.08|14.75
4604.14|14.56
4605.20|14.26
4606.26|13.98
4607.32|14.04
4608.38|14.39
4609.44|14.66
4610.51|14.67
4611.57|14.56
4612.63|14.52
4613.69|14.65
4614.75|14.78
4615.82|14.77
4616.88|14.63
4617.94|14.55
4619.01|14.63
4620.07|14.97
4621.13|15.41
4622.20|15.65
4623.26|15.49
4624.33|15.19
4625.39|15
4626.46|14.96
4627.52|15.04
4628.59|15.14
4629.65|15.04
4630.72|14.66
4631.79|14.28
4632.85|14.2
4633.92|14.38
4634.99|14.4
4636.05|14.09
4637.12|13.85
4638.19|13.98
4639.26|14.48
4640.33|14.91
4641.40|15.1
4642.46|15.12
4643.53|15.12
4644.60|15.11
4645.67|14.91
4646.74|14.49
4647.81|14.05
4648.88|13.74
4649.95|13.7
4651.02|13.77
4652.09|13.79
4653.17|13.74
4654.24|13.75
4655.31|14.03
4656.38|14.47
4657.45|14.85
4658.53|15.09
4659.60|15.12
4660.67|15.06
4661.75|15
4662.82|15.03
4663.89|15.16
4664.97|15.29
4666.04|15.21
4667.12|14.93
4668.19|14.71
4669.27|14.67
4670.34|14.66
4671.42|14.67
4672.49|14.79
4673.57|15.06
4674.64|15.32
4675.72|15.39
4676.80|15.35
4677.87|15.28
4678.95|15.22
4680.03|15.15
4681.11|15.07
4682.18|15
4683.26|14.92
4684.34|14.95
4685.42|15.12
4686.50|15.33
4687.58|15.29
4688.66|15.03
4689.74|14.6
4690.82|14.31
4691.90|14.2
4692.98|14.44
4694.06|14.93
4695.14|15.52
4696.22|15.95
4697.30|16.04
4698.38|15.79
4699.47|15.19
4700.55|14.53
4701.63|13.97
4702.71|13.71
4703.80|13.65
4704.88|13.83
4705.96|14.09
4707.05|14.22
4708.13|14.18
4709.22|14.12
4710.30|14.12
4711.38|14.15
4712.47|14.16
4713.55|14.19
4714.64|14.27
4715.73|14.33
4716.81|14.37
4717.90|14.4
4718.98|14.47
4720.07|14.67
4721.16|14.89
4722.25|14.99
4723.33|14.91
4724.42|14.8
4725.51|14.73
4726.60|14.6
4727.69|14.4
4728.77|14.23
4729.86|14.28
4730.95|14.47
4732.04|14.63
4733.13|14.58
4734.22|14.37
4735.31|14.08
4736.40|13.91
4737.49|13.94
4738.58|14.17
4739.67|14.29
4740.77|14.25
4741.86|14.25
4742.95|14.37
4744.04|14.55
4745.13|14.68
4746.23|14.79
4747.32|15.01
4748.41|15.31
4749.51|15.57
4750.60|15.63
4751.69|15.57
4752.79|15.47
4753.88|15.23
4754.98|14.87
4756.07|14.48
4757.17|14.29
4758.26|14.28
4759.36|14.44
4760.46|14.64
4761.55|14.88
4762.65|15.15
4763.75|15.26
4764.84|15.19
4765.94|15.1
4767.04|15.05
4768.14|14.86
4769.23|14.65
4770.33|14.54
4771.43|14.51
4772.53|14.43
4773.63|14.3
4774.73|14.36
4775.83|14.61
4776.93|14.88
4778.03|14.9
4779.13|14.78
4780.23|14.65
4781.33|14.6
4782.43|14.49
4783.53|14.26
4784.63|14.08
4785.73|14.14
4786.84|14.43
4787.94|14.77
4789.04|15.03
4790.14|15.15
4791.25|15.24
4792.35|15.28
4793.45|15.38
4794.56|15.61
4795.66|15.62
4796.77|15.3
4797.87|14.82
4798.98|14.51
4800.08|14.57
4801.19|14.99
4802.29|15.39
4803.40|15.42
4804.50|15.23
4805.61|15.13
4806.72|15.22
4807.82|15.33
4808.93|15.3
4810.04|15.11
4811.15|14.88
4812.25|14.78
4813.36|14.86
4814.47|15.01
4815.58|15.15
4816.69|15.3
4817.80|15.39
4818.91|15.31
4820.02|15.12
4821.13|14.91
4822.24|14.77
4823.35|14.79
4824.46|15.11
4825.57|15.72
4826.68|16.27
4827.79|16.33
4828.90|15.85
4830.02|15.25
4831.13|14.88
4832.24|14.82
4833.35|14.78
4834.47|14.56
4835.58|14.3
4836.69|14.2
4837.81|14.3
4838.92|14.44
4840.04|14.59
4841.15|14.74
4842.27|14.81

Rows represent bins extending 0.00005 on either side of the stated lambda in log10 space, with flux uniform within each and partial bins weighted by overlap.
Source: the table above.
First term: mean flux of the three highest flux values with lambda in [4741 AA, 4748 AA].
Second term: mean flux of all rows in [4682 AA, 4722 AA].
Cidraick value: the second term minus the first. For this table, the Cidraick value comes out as -0.21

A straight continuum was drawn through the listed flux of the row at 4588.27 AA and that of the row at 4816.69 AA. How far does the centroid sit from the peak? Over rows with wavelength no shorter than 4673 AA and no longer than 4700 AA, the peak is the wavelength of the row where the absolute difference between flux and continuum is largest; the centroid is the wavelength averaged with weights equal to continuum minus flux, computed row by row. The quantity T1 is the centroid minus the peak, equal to -10.9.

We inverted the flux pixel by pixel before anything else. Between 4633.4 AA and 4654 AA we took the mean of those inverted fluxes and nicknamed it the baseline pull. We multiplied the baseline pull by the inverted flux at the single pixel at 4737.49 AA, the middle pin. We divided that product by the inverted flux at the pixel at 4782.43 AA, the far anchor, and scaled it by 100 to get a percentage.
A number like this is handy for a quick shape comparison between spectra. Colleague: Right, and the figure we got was 7.3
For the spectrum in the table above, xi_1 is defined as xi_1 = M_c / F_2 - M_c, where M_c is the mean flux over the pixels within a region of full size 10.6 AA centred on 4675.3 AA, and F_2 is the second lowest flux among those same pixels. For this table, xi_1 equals -14.1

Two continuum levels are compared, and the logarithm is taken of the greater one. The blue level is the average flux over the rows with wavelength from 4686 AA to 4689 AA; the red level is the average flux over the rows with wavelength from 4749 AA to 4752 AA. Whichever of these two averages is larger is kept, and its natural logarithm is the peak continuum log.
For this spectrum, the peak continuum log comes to 2.75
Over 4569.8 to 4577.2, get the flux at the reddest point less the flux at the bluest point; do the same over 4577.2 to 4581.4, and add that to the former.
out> -1.3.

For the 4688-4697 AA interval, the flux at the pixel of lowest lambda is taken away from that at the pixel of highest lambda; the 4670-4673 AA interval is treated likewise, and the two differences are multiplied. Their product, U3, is 0.12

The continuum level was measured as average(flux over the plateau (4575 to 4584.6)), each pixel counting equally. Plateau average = 14.6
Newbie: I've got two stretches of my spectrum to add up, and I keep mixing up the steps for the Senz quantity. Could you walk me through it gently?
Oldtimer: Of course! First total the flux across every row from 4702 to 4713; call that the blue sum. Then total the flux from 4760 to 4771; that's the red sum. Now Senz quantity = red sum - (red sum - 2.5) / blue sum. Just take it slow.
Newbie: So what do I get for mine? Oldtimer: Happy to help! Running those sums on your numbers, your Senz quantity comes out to 148.3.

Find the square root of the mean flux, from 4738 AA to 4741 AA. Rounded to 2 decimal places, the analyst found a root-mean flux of 3.77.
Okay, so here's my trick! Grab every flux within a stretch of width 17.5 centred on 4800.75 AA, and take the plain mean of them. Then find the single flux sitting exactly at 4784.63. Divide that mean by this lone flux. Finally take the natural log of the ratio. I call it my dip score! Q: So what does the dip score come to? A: 0.08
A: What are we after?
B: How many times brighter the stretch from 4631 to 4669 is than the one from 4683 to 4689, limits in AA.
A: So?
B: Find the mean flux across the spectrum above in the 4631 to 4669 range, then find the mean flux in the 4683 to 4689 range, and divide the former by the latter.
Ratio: 0.96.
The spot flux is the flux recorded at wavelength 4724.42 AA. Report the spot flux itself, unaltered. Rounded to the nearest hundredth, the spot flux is 14.80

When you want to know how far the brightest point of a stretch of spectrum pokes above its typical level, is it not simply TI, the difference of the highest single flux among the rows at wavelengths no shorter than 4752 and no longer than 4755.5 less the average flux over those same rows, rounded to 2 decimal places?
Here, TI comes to 0.28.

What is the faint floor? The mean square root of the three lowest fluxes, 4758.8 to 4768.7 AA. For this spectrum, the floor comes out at 3.83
